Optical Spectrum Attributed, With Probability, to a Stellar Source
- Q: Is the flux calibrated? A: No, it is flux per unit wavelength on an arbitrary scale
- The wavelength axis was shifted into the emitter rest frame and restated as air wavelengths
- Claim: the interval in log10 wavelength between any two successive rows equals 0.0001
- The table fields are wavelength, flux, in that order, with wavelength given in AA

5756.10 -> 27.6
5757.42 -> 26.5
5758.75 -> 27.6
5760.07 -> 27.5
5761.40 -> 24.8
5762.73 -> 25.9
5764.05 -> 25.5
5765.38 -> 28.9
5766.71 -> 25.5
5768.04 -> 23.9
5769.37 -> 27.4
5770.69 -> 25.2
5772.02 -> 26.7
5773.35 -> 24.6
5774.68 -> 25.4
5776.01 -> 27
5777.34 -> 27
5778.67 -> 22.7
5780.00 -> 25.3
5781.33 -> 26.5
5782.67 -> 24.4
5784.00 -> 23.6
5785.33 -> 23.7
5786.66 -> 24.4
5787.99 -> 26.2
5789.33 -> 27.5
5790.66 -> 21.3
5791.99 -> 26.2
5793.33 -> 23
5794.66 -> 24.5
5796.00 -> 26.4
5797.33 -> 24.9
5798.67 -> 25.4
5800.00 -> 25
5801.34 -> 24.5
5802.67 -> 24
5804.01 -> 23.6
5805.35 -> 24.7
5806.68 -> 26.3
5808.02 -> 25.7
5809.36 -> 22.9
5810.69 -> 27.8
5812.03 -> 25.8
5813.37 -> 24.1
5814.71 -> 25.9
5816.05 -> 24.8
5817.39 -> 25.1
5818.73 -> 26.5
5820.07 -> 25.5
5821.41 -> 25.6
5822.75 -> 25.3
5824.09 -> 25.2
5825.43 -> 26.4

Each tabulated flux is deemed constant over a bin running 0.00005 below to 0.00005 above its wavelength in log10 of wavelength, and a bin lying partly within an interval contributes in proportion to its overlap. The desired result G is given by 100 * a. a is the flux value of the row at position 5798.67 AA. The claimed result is 2540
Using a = 25.4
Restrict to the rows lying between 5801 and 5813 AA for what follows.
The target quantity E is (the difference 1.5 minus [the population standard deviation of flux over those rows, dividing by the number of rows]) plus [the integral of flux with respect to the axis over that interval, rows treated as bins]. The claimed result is 300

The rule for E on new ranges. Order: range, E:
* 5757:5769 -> 315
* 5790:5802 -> 295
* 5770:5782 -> 308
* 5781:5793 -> 297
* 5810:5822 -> 309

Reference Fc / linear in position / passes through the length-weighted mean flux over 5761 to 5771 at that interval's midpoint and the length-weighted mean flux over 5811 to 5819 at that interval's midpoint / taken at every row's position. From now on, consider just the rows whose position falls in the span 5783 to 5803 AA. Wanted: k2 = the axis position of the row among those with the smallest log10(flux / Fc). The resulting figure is 5790.66 AA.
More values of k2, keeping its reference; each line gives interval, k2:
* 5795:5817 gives 5809.36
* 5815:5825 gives 5816.05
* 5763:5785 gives 5778.67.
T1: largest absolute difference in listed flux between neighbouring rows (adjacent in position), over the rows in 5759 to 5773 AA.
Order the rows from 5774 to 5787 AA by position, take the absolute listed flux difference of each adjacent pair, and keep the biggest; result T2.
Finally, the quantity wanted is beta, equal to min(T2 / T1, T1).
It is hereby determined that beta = 1.23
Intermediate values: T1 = 3.5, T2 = 4.3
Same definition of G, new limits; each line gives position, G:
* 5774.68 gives 2540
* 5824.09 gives 2520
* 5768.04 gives 2390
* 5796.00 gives 2640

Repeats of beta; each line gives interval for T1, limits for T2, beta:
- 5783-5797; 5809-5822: 0.79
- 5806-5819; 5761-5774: 0.71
